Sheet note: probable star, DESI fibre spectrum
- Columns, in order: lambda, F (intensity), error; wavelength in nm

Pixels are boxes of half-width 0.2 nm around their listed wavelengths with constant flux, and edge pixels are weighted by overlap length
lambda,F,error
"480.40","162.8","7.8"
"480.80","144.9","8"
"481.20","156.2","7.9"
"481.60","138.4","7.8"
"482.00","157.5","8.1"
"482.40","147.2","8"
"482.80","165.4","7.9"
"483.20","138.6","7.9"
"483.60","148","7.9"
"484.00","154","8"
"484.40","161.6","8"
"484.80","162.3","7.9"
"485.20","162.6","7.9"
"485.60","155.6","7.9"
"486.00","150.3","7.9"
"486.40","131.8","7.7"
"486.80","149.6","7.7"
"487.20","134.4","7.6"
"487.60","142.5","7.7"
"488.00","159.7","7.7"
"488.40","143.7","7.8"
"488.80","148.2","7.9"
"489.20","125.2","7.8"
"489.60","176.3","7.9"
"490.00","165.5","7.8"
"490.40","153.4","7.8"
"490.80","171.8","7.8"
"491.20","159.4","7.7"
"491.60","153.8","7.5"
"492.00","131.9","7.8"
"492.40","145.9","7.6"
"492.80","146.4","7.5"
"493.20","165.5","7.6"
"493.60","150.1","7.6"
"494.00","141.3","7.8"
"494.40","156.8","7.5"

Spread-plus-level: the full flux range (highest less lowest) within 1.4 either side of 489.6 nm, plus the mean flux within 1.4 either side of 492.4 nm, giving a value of 202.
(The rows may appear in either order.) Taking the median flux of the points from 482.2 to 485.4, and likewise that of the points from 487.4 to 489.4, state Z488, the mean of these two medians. 151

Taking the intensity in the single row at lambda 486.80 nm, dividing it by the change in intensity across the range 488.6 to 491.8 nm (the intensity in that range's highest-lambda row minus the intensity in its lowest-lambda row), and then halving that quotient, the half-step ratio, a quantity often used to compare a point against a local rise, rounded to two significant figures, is 13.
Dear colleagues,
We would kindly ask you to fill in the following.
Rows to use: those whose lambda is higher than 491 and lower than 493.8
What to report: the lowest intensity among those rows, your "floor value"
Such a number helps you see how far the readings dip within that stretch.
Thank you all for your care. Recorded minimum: 131.9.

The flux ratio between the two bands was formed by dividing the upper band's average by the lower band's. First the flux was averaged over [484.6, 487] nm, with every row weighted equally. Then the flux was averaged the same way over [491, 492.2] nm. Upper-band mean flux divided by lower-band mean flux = 0.976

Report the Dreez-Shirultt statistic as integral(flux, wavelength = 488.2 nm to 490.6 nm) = 365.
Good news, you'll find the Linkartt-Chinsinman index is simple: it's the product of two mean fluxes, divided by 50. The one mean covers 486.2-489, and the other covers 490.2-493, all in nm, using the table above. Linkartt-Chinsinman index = 438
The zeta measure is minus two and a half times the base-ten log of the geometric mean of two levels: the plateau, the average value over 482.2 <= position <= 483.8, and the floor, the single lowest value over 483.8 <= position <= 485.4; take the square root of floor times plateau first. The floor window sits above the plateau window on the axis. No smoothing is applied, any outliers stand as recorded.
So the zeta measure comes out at -5.45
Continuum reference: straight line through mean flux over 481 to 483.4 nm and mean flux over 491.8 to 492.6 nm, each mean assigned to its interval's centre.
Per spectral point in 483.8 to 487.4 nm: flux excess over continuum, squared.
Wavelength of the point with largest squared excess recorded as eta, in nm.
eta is 485.20 nm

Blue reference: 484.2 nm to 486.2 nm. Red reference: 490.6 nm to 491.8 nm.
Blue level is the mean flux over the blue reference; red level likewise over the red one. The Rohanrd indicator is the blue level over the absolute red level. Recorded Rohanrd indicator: 0.98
